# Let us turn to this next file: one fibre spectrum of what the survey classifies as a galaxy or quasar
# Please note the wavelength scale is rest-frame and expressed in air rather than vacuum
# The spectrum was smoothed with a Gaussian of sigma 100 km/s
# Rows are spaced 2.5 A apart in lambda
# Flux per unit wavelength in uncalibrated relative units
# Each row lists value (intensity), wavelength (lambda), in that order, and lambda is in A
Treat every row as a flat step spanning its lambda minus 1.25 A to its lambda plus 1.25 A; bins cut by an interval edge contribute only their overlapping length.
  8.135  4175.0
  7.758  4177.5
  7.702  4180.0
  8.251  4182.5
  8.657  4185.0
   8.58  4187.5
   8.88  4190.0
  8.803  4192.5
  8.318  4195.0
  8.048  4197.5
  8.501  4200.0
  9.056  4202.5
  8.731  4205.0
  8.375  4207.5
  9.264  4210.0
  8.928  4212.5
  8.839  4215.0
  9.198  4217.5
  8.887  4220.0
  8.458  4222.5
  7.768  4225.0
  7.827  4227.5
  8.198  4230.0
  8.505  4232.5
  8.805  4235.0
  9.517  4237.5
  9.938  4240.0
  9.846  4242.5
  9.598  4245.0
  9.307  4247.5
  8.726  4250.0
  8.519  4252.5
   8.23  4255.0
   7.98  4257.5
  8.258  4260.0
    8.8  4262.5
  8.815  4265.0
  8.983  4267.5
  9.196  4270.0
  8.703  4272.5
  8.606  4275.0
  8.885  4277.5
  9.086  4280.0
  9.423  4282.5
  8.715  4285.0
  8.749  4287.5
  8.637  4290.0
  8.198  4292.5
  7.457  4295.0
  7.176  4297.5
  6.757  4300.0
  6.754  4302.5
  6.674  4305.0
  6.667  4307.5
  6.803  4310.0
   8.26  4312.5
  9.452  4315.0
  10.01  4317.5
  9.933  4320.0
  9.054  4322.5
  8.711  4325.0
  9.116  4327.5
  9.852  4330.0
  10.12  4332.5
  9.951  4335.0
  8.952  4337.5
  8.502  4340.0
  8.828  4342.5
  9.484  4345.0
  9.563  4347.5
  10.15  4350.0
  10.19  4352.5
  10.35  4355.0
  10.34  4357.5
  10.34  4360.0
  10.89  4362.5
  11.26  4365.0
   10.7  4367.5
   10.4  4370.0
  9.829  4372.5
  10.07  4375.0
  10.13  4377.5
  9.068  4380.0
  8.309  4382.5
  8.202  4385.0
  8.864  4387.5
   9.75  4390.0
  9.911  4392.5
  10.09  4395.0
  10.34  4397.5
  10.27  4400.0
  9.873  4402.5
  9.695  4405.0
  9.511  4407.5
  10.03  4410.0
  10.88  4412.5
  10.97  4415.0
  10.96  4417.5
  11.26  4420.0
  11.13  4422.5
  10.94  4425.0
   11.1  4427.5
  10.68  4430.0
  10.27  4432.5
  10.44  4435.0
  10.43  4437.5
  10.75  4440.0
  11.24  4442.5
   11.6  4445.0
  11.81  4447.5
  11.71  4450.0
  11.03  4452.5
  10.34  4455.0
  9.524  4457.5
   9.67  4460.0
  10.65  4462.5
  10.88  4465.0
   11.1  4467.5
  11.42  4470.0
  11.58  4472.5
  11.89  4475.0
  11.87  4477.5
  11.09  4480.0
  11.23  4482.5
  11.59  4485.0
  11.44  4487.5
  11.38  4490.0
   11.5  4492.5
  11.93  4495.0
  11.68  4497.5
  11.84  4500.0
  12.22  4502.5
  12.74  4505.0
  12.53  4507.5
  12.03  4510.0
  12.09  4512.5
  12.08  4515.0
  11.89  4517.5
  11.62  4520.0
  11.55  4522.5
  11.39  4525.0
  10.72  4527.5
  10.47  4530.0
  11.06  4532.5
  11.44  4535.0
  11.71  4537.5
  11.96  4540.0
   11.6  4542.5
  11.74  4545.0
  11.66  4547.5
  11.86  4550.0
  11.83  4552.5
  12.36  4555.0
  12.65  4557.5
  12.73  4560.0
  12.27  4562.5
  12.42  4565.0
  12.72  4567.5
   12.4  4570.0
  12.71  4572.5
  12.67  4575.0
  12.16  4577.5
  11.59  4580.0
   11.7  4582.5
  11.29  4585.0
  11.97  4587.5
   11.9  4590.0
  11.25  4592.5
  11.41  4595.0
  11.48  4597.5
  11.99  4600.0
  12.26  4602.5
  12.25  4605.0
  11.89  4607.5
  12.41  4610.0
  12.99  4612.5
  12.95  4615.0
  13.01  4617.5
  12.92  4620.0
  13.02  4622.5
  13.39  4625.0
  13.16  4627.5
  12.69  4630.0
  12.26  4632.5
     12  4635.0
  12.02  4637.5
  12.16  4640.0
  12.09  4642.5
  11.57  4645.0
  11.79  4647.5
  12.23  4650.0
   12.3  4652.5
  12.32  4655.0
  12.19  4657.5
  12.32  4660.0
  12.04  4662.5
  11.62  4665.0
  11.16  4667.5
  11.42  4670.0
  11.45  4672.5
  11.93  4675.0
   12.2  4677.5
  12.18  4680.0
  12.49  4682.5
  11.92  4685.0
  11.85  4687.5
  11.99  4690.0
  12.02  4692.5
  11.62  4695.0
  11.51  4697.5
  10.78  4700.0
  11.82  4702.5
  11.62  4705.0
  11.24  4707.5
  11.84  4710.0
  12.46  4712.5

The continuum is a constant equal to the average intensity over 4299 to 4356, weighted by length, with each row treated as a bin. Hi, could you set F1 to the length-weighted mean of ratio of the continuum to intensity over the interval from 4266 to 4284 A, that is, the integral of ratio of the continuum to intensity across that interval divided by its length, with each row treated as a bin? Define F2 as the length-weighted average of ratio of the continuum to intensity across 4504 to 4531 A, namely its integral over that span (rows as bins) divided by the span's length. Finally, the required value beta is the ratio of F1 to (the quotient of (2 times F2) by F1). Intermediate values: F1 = 0.99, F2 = 0.76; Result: 0.65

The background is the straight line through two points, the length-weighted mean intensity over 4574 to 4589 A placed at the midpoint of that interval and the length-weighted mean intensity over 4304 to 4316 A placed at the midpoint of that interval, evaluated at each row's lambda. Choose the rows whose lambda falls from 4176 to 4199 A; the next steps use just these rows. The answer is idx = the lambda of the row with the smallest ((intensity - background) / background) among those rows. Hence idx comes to 4197.5 A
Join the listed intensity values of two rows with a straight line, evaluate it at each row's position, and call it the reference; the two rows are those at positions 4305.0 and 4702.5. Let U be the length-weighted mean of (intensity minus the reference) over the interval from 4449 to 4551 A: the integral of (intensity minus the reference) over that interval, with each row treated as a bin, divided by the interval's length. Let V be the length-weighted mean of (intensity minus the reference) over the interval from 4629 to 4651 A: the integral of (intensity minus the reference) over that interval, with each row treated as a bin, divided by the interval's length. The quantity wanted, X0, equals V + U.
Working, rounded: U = 2.3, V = 1.1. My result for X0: 3.3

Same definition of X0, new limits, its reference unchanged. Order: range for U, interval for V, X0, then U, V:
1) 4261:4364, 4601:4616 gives 4.0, 2.1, 1.8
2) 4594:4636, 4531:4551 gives 3.7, 1.8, 1.9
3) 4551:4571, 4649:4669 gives 3.2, 2.4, 0.8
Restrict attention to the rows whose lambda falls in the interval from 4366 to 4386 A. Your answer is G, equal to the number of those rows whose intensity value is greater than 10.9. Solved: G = 0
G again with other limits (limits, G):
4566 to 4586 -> 8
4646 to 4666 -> 8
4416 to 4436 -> 5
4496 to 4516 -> 8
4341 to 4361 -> 0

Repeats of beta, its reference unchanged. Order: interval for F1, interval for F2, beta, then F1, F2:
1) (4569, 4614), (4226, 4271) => 0.27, 0.74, 1.01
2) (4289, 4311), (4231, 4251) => 0.80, 1.24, 0.96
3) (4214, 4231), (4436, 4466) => 0.67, 1.05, 0.83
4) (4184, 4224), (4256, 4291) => 0.51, 1.02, 1.01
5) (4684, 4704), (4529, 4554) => 0.38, 0.76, 0.77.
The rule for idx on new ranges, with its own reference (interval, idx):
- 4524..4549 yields 4530.0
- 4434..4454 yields 4437.5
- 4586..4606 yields 4592.5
